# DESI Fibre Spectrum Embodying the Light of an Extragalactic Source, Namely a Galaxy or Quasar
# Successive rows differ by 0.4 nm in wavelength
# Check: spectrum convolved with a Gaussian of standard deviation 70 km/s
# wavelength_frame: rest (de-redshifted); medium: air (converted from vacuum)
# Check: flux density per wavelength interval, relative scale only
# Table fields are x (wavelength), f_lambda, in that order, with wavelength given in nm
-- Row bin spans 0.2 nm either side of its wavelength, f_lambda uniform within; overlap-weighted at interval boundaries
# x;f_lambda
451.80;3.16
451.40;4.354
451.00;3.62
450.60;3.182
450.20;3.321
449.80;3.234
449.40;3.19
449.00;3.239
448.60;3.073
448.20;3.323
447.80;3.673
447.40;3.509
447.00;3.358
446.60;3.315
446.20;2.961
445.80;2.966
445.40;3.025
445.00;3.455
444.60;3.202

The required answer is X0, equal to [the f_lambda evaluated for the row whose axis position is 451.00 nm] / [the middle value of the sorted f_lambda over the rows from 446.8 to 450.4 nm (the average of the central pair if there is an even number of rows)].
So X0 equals 1.09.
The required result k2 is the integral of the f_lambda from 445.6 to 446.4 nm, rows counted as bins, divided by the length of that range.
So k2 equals 2.96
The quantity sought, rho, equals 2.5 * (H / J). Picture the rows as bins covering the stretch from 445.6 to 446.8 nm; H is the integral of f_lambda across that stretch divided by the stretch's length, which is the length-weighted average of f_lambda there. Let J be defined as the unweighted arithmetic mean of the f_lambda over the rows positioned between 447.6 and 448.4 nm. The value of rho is 2.20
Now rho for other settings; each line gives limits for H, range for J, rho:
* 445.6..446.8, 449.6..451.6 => 2.17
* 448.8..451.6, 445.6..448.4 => 2.61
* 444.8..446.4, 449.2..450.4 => 2.39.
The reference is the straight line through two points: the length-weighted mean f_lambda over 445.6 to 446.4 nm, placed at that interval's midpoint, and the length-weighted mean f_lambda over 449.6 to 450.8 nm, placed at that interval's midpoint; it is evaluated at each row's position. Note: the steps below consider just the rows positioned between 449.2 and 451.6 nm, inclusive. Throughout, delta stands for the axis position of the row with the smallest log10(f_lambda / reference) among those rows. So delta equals 450.60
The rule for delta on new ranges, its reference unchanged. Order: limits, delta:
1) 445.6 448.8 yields 448.60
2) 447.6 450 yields 448.60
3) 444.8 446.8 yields 446.20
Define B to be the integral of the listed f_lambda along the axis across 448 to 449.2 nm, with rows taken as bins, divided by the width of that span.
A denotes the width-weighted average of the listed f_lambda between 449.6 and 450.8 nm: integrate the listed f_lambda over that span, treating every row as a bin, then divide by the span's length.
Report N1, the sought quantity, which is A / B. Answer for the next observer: 1.01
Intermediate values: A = 3.25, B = 3.21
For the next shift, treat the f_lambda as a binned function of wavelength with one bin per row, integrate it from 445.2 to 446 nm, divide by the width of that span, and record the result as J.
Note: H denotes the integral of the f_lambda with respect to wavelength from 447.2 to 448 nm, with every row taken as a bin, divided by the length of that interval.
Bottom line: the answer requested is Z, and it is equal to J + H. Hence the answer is 6.59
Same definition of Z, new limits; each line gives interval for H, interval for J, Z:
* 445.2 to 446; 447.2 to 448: 6.59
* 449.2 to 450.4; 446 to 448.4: 6.60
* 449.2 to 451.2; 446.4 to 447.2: 6.65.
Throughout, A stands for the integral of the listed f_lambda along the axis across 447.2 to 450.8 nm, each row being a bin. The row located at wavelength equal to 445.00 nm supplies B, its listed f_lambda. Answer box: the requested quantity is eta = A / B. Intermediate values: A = 11.9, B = 3.455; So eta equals 3.4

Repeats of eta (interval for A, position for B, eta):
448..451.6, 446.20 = 4.1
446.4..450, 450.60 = 3.8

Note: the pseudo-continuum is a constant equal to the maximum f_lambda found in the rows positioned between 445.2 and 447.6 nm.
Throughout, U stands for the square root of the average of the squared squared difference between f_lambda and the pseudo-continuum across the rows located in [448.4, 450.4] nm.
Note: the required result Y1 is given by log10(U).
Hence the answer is -1.0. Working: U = 0.11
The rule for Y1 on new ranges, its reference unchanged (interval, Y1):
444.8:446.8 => -0.7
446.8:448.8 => -1.1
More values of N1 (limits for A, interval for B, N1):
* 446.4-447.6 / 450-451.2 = 1.01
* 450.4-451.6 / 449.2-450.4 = 1.14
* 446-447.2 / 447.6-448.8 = 0.96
